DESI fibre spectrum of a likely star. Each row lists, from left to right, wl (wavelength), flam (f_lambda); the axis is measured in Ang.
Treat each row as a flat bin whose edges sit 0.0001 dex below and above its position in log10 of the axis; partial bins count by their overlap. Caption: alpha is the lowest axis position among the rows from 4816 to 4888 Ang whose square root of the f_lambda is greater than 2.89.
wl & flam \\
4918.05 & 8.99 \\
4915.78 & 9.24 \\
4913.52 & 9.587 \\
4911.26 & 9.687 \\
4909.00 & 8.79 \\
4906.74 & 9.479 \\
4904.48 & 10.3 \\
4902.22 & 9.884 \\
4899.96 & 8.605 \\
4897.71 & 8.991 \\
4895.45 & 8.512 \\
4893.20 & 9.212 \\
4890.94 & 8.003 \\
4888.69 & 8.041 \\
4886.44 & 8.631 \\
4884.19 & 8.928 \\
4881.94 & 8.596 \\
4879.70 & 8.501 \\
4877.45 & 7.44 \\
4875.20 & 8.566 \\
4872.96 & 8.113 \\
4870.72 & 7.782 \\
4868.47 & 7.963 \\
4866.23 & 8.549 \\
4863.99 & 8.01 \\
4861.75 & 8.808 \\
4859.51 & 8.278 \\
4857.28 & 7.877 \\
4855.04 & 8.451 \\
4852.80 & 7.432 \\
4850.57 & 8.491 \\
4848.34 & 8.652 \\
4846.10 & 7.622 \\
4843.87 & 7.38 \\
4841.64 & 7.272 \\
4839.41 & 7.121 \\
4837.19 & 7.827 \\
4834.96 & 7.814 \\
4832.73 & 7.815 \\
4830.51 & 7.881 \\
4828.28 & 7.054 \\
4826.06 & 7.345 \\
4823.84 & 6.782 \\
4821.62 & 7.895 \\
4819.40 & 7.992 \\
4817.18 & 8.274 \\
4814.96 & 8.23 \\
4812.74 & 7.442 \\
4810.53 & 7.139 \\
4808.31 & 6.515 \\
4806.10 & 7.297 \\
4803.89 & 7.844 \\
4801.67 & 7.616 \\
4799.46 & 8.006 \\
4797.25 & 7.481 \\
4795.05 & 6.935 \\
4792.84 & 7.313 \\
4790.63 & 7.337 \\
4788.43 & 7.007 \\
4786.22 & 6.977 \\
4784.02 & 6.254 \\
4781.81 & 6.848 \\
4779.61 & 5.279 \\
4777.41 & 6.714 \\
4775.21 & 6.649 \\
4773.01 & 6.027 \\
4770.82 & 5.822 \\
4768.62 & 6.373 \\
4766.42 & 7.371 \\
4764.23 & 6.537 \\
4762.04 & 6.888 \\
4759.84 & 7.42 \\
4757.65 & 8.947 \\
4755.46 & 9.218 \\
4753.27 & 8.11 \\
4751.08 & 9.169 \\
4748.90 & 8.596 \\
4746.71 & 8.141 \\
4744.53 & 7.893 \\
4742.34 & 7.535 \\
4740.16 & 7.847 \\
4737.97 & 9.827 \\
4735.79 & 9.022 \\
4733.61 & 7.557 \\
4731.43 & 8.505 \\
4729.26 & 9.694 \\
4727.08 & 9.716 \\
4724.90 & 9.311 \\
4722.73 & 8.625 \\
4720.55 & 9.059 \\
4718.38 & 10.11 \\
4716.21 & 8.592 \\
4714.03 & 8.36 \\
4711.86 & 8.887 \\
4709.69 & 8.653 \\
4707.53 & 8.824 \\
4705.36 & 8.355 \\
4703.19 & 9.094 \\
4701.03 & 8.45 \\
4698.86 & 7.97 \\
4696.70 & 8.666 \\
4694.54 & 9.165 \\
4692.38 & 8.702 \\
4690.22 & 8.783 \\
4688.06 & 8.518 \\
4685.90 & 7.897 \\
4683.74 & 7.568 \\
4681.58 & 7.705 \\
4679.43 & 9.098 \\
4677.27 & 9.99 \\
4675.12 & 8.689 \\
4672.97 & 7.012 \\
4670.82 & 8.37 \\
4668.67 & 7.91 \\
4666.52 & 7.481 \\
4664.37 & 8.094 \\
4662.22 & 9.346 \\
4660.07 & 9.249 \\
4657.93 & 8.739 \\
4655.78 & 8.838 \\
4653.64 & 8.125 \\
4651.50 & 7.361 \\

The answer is 4848.34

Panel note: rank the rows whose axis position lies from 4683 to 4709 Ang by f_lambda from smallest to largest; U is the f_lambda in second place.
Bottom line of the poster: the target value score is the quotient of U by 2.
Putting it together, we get 3.95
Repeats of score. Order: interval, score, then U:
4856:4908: 3.89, 7.782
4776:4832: 3.13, 6.254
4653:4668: 4.05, 8.094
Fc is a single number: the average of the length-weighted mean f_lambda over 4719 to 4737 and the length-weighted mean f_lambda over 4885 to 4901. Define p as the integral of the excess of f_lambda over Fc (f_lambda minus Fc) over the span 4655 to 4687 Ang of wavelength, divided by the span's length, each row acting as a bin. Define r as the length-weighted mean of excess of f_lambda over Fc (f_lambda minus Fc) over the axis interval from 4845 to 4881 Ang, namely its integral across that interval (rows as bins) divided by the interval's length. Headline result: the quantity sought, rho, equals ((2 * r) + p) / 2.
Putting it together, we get -0.8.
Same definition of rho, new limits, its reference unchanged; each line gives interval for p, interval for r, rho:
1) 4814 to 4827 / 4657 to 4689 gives -0.9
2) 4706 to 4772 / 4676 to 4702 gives -0.4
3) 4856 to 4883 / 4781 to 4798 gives -2.0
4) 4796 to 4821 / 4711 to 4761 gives -0.7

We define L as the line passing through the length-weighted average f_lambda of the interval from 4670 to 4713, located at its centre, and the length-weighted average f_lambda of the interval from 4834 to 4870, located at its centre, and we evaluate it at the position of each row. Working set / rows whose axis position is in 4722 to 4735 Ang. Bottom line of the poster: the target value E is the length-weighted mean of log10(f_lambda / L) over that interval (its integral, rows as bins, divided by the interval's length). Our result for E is 0.02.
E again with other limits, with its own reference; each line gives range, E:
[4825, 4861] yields -0.01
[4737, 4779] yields -0.04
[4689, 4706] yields 0.01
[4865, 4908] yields 0.04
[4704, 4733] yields 0.03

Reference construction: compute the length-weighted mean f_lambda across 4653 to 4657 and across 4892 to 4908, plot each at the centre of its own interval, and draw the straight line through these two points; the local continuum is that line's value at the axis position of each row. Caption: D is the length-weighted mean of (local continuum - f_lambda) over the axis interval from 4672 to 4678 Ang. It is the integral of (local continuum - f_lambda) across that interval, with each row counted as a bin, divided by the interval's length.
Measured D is 0.1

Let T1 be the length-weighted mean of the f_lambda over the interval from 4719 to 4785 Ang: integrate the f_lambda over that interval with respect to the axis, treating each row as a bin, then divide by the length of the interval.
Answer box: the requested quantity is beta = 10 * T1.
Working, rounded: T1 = 7.8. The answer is 78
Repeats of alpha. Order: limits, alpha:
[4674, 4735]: 4675.12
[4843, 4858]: 4848.34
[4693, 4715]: 4694.54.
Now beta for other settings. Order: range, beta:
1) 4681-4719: 86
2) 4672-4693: 84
